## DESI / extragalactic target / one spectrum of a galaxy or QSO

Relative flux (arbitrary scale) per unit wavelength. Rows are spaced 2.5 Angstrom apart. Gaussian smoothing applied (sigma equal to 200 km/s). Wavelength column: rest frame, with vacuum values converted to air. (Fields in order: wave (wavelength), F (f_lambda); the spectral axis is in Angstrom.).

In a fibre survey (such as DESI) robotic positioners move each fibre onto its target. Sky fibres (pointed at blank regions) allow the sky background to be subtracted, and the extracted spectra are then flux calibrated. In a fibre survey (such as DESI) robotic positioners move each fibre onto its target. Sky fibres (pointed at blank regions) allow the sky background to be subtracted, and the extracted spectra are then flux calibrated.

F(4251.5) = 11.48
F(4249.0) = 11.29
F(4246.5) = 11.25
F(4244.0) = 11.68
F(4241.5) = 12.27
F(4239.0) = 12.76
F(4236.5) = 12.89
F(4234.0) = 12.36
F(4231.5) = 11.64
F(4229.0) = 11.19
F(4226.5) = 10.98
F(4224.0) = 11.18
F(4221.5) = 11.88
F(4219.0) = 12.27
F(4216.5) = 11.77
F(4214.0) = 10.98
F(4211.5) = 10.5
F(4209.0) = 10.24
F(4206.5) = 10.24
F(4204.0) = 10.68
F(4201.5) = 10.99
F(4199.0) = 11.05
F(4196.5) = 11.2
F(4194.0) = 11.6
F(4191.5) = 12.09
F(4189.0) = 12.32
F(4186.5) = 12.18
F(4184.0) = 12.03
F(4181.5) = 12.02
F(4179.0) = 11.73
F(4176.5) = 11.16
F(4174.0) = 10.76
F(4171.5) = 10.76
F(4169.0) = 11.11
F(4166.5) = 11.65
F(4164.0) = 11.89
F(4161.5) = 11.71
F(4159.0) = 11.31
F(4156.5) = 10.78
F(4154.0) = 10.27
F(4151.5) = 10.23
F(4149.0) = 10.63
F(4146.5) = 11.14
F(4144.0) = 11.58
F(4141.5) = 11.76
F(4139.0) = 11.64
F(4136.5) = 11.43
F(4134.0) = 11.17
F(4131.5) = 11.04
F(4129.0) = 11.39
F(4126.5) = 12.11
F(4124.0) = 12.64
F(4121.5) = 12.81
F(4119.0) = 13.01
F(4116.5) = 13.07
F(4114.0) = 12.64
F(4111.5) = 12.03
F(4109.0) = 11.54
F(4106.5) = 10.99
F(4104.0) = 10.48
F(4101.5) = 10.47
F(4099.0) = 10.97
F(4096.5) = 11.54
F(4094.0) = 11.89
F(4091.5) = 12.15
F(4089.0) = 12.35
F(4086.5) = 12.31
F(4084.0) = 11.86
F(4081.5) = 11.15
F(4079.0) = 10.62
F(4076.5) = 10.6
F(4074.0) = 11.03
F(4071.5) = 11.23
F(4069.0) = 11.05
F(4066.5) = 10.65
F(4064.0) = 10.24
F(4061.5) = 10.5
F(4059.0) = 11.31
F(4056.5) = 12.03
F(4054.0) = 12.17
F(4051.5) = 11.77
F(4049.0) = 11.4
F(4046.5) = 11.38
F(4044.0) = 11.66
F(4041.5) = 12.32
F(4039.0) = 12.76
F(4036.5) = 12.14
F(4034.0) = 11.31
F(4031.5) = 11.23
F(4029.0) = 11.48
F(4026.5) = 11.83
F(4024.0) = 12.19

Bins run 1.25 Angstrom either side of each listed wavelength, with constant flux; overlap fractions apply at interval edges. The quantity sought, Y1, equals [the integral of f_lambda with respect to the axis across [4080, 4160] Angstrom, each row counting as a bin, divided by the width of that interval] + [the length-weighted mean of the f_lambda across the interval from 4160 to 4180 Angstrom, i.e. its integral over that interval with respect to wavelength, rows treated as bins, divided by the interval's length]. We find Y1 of 22.9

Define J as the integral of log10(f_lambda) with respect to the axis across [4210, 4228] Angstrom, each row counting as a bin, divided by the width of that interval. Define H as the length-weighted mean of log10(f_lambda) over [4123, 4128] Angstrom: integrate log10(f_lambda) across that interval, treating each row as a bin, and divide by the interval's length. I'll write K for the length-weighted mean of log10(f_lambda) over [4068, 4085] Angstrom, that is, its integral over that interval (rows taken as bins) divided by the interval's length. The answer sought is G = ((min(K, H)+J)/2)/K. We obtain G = 1.01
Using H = 1.09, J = 1.05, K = 1.04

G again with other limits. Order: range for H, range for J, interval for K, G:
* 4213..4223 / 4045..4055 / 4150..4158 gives 1.02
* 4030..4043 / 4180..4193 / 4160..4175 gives 1.01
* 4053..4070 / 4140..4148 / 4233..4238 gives 0.96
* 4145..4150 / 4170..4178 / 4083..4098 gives 0.96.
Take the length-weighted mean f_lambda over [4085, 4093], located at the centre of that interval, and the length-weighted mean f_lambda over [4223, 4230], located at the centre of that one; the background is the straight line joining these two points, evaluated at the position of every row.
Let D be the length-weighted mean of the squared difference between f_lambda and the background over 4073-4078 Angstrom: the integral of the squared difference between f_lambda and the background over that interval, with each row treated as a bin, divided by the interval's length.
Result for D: 2.5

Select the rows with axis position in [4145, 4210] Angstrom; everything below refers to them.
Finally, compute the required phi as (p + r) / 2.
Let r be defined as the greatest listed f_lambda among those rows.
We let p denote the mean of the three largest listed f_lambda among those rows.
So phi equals 12.3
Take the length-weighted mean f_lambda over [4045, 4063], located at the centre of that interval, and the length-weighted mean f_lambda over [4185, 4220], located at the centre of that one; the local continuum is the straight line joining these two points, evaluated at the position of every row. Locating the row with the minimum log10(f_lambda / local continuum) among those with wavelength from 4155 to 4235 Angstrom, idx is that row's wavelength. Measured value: 4206.5 Angstrom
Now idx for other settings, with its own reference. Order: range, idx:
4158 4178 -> 4171.5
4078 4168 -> 4151.5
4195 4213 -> 4206.5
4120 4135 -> 4131.5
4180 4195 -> 4194.0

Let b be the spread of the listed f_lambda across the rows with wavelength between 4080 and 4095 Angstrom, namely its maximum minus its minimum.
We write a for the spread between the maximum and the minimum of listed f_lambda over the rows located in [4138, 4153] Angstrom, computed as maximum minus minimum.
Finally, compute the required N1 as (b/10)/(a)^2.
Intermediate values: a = 1.5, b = 1.20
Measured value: 0.05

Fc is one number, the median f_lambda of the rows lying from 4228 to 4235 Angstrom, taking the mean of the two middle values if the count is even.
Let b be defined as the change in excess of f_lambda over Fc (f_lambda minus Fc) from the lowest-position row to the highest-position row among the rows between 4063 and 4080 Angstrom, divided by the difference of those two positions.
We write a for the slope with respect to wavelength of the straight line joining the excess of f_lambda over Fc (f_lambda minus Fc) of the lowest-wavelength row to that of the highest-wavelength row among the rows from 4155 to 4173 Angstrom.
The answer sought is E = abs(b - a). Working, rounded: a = -0.001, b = 0.03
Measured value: 0.027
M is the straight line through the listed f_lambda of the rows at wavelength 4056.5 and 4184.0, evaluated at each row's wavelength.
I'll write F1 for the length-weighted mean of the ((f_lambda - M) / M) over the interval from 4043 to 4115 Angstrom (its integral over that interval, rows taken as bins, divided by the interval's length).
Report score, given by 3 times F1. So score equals -0.164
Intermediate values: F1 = -0.055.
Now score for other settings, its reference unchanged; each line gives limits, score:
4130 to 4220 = -0.189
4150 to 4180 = -0.231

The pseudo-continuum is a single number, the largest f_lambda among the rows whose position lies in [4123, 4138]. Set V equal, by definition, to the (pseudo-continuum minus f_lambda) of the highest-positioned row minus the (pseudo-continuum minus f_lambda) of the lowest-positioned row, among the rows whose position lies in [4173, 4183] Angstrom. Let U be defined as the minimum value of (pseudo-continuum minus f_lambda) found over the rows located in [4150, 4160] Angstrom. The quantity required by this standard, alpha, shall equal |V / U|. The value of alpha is 0.9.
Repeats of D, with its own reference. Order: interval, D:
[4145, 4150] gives 0.8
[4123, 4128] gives 0.2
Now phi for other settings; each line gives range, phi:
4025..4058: 12.6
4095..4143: 13.0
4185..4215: 12.3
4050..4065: 12.1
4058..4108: 12.3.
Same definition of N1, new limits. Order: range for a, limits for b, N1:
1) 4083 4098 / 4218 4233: 0.20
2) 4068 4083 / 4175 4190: 0.29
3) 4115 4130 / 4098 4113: 0.06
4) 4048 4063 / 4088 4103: 0.07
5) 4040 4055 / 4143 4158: 0.15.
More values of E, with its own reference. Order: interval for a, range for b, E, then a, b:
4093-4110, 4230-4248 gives 0.003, -0.023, -0.03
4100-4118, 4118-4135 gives 0.296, 0.173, -0.12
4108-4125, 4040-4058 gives 0.093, 0.073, -0.02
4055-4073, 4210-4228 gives 0.085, -0.053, 0.03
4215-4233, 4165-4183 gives 0.033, -0.009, 0.02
